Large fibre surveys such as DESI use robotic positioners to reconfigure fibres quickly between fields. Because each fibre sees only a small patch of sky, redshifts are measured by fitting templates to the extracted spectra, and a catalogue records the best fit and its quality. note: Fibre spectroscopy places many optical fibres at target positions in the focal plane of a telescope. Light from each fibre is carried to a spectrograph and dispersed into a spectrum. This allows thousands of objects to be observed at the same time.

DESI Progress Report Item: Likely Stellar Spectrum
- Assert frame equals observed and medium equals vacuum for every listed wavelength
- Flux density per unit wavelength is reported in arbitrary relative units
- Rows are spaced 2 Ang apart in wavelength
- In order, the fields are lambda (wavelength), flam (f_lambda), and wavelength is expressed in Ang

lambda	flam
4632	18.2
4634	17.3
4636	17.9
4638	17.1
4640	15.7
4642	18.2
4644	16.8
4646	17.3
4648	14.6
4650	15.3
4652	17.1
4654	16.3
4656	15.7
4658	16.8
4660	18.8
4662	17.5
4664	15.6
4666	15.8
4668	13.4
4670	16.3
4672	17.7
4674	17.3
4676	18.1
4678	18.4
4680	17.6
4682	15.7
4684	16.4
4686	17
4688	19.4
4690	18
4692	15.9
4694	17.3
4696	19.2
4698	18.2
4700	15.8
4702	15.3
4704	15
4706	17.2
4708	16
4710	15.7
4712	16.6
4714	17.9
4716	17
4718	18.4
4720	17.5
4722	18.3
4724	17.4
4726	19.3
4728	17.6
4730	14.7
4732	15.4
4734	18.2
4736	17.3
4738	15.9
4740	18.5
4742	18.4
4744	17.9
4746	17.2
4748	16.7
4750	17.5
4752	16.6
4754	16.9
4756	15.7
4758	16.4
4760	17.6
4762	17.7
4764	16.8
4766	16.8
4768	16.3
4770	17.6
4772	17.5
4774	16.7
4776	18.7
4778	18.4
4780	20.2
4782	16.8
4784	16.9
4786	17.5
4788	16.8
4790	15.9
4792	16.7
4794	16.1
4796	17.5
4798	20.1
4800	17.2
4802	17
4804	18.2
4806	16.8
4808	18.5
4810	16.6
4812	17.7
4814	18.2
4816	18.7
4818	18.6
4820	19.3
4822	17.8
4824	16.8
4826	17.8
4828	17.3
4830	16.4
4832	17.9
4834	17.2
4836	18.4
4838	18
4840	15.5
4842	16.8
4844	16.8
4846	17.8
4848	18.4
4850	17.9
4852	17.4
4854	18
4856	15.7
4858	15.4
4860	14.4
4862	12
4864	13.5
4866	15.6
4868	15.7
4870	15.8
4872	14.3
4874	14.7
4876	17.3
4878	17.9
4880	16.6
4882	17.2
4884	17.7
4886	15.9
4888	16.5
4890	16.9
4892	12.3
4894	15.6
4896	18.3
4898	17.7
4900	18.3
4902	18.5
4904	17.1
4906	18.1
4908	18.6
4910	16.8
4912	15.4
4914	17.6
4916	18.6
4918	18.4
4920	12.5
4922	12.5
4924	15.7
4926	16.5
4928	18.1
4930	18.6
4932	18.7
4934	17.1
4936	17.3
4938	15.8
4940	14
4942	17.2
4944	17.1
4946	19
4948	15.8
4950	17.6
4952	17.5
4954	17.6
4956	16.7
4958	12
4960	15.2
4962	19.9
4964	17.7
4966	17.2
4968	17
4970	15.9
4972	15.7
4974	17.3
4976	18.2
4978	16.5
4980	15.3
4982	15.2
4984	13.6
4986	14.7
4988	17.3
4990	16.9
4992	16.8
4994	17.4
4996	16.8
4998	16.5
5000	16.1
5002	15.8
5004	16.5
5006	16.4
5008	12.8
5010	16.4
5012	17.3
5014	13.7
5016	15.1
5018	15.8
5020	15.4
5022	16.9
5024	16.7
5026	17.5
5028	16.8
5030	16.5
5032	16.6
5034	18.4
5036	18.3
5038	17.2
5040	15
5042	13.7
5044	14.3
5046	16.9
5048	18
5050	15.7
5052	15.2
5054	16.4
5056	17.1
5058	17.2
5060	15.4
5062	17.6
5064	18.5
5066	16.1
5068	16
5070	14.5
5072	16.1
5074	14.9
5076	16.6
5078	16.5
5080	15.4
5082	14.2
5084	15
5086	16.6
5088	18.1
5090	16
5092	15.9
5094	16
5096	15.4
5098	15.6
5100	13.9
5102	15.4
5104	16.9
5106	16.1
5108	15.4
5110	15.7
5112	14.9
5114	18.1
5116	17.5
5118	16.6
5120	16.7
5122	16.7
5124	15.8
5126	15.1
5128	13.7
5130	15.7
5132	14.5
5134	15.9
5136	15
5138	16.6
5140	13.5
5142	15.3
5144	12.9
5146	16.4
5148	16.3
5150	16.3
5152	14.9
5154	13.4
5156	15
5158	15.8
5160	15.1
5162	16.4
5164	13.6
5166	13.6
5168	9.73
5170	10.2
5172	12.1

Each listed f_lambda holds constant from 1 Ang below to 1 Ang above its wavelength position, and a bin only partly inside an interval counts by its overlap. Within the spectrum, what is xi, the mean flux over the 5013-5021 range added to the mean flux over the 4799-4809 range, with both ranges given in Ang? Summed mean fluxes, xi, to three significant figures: 32.5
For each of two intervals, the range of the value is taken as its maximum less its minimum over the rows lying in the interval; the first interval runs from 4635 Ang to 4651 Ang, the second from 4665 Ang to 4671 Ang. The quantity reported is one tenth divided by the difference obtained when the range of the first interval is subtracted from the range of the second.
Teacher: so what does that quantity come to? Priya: -0.14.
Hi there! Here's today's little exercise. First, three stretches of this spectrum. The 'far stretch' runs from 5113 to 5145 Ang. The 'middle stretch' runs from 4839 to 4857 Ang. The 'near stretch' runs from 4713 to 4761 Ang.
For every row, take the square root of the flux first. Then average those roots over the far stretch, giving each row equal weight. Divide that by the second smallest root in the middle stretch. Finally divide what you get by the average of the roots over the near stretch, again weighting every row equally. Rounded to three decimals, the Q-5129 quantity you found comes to 0.240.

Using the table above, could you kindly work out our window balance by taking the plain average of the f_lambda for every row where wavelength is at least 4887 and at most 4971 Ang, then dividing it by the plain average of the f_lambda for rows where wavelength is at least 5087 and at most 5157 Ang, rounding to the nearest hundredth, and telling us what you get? 1.07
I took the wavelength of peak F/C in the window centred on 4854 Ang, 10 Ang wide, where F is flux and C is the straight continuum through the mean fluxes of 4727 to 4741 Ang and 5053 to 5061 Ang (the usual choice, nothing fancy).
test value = 4854 Ang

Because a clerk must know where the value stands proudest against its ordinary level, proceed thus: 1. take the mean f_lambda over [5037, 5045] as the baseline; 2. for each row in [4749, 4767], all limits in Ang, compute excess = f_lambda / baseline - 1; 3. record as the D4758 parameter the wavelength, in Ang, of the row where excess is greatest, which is 4762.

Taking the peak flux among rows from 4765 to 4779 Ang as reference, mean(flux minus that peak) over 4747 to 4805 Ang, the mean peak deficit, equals -1.4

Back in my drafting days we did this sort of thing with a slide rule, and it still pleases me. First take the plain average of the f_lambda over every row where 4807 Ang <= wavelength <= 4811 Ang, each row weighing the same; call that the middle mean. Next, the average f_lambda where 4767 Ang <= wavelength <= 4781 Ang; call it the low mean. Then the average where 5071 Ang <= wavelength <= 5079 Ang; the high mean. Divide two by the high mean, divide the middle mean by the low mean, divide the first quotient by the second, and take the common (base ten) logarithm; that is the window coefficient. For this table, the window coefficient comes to -0.89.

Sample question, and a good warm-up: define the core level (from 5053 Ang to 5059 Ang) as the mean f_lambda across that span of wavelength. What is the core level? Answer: 16.9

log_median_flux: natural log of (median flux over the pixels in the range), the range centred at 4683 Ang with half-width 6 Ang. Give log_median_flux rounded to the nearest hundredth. 2.85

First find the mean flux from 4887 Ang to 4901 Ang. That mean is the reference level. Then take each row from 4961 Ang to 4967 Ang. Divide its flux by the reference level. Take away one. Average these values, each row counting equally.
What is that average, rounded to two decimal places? 0.11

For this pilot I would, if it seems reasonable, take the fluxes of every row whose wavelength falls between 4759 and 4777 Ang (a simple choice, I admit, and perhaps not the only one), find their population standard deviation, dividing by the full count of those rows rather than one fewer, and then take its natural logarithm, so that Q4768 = -0.4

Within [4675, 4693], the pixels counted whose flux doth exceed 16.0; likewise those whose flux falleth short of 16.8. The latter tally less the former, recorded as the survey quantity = -4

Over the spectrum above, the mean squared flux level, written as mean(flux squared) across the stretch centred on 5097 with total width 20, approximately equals 255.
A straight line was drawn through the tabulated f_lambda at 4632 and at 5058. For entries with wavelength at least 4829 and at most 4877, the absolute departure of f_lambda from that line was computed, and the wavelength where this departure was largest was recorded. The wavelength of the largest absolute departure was 4862 Ang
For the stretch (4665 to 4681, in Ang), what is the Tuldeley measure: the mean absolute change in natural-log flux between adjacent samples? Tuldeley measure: 0.082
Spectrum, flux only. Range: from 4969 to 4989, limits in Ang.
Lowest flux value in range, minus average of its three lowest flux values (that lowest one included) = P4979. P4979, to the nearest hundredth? -0.90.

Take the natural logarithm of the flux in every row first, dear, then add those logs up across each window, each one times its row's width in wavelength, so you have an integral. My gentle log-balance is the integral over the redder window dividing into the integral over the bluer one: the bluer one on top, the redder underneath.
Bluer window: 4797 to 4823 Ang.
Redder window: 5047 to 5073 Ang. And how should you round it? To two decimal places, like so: 1.03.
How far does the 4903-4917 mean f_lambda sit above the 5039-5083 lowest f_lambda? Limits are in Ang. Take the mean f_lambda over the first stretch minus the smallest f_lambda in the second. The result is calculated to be 3.8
